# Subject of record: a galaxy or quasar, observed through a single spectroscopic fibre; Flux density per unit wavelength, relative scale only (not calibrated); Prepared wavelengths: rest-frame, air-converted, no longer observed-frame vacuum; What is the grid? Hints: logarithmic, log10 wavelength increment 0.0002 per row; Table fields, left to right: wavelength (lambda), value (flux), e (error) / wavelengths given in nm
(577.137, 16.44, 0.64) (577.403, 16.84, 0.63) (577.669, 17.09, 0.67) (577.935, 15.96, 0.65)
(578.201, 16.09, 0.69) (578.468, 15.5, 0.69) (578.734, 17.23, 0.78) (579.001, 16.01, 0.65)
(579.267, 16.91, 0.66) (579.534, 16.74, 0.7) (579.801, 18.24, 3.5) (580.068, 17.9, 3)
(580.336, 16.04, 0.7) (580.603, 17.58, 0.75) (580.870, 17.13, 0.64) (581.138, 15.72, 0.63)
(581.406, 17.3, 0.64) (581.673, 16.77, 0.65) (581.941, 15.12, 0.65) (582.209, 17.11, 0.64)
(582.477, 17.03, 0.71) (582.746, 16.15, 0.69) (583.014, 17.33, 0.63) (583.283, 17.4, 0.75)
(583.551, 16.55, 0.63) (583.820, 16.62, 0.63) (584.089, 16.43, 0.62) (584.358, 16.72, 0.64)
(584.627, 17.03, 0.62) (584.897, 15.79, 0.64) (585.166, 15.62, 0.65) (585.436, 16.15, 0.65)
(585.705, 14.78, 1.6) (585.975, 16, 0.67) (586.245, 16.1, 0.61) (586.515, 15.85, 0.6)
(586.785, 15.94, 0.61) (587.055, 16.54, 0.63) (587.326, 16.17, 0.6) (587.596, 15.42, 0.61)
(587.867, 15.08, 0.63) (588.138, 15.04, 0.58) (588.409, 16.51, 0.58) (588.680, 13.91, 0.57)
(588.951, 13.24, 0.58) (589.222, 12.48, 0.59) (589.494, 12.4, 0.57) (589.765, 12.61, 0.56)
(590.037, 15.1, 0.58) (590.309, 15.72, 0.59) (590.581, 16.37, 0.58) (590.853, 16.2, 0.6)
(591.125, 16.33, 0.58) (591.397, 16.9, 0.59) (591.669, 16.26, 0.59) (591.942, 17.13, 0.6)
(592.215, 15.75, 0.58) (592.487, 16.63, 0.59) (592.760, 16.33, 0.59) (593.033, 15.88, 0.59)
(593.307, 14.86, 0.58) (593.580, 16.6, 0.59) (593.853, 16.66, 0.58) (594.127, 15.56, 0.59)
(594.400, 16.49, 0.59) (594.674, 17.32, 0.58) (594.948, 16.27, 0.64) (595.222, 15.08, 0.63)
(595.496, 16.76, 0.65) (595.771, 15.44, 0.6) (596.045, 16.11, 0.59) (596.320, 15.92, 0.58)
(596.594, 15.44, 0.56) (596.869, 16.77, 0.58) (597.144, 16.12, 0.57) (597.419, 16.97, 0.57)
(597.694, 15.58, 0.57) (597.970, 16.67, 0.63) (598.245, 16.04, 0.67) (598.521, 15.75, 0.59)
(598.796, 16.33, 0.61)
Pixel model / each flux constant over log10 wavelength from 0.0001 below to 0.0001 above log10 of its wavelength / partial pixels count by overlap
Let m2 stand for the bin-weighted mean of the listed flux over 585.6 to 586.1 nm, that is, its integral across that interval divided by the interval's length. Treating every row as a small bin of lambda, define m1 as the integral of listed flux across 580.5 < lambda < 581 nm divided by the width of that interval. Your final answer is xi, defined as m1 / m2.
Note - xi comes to 1.13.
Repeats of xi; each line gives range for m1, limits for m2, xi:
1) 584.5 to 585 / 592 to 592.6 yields 1.01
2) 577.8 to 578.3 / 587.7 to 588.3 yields 1.06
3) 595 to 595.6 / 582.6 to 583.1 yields 0.95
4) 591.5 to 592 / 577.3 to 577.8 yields 0.98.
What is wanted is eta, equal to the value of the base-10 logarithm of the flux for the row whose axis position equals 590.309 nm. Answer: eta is 1.20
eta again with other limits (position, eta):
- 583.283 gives 1.24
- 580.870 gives 1.23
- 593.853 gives 1.22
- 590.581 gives 1.21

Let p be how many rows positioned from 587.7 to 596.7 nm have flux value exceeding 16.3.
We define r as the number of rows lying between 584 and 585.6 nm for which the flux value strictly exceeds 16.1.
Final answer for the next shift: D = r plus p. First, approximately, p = 12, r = 4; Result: 16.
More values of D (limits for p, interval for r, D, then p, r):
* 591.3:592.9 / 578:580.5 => 9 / 4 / 5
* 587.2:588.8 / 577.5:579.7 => 5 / 1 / 4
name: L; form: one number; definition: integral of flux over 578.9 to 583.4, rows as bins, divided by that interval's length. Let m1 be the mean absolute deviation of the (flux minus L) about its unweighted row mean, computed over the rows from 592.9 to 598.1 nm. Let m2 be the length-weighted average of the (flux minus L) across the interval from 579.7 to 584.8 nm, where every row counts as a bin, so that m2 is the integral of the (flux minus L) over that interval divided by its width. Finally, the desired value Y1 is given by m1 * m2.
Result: -0.01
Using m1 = 0.56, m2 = 0.0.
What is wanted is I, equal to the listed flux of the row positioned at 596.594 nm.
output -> 15.44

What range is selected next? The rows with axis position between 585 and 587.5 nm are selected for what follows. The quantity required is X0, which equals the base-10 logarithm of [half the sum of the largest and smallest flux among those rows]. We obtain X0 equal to 1.19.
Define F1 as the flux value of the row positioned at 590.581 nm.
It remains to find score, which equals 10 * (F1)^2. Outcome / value 2680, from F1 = 16.37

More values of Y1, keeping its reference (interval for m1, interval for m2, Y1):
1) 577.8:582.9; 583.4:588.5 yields -0.59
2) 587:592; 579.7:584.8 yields -0.03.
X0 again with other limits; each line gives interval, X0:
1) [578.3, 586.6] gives 1.22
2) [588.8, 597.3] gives 1.17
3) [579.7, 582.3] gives 1.22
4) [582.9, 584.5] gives 1.23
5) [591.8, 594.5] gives 1.20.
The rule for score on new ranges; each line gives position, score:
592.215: 2481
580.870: 2934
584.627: 2900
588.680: 1935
